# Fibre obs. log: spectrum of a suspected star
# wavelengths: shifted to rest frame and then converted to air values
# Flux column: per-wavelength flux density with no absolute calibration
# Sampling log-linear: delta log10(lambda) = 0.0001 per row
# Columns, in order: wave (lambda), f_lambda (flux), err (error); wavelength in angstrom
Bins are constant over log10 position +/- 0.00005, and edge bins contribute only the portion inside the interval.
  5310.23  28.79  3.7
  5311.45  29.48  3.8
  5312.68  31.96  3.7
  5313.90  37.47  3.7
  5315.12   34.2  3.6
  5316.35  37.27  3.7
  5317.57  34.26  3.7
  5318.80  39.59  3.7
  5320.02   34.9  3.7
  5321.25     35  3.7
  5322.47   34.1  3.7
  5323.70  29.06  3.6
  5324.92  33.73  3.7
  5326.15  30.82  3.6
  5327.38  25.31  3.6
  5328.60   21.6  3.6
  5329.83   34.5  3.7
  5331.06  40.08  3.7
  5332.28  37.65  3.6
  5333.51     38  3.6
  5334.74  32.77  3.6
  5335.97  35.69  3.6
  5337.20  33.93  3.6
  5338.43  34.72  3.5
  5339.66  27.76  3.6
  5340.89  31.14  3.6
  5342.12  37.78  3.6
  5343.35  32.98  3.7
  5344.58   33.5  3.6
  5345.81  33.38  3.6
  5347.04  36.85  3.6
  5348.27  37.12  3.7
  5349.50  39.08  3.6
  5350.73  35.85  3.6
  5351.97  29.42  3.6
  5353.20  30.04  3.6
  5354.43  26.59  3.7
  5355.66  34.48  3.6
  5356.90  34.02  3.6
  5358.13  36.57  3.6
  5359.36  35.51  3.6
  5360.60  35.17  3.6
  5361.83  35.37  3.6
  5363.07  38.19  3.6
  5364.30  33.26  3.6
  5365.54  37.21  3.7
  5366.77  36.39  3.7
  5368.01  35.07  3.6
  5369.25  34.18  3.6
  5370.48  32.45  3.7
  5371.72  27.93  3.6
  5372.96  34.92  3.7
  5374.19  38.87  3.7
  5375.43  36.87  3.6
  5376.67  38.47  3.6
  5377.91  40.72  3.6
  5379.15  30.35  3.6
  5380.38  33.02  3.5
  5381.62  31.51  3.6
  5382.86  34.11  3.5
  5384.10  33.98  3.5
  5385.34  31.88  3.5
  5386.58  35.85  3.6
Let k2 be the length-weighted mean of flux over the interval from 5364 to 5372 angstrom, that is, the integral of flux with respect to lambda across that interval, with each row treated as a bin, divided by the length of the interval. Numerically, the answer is 34.0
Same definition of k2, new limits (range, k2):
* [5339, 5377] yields 34.4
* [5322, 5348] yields 33.2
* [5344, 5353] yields 34.8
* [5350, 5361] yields 33.1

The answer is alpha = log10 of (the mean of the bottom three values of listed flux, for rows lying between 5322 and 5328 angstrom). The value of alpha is 1.45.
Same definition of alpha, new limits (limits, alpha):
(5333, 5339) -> 1.53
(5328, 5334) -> 1.49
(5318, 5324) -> 1.51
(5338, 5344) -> 1.49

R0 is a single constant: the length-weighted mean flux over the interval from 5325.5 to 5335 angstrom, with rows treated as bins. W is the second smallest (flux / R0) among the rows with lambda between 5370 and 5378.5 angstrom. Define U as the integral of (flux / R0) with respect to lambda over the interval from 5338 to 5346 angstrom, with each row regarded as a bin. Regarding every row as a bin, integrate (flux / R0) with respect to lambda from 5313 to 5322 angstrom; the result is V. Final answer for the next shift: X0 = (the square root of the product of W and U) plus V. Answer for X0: 12.8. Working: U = 8.1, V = 9.9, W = 1.00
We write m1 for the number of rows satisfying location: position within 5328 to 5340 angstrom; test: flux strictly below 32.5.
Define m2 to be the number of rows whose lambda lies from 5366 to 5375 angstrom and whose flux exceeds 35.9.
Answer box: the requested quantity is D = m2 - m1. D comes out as 0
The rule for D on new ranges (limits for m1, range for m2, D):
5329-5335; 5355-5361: 1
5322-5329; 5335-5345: -3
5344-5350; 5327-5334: 3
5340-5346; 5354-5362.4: 0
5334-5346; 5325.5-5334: 1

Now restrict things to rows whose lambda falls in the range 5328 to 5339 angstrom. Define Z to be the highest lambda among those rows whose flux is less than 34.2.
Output 5337.20 angstrom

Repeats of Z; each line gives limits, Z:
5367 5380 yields 5379.15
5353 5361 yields 5356.90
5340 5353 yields 5351.97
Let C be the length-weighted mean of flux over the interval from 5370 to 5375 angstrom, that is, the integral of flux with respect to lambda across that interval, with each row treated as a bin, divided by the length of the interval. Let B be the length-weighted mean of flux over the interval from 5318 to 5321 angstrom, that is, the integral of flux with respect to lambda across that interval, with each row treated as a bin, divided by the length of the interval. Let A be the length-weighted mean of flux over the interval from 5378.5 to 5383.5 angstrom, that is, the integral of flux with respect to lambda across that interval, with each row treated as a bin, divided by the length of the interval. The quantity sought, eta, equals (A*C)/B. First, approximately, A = 32.3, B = 36.7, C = 34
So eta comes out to 29.7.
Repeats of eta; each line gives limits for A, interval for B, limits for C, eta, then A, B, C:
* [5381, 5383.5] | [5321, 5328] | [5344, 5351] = 37.9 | 32.8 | 31.2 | 36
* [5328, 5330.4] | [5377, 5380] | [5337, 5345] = 25.9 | 27.9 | 35.7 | 33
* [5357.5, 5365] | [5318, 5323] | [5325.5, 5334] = 32.3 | 35.7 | 35.9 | 32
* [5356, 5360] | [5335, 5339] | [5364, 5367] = 36.5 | 35.3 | 34.6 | 36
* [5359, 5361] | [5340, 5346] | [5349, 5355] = 33.7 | 35.2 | 33.5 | 32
